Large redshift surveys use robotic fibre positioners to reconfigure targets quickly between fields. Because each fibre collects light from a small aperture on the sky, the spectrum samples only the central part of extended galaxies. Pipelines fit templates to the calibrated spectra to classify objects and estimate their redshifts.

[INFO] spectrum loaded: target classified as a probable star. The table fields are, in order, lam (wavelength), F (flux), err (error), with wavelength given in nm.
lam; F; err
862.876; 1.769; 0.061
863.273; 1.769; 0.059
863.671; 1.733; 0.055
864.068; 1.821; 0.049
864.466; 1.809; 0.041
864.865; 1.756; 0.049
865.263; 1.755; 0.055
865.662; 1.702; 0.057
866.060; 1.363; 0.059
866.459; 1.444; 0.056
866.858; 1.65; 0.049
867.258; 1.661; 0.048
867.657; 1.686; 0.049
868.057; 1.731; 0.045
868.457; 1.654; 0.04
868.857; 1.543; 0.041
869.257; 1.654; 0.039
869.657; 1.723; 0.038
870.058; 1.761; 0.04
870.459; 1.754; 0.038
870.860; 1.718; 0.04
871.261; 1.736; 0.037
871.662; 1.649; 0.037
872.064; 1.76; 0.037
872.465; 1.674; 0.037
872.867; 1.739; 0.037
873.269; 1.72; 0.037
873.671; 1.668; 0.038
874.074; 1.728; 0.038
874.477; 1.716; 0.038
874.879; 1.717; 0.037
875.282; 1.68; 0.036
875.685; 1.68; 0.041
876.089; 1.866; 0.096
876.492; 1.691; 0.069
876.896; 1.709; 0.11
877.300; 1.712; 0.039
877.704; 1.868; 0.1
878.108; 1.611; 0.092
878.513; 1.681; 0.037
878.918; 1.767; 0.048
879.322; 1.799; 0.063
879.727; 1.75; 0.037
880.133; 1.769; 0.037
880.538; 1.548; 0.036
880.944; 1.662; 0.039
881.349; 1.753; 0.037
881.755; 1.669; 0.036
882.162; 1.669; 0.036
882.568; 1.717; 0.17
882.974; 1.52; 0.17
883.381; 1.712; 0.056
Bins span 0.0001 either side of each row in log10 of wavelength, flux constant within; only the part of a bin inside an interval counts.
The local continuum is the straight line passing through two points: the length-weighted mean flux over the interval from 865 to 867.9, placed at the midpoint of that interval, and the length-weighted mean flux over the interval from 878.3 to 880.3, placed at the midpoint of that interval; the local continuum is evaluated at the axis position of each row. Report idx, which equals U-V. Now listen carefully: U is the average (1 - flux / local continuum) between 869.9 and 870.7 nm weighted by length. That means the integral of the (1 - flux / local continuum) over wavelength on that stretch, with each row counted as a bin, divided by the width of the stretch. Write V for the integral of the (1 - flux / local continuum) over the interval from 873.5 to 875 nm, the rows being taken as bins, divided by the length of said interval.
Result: -0.055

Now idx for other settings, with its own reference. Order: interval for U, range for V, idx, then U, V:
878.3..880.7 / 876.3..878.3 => 0.012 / 0.018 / 0.006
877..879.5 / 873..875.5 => 0.006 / 0.001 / -0.005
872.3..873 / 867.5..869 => 0.000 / -0.015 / -0.015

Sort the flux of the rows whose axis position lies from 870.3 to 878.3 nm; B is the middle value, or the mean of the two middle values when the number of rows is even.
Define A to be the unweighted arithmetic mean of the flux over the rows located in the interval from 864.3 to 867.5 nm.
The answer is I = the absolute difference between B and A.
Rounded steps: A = 1.64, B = 1.72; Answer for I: 0.074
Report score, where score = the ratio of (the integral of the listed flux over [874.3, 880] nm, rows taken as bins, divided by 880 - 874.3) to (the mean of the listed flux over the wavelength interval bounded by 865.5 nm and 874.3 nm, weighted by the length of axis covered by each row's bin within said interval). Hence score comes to 1.04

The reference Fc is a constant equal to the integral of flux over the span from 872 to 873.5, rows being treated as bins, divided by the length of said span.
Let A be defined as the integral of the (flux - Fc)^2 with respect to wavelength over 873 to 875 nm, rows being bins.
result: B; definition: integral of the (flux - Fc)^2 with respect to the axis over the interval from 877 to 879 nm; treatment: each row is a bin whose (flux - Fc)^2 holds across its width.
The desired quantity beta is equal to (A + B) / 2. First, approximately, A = 0.001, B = 0.015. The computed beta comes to 0.008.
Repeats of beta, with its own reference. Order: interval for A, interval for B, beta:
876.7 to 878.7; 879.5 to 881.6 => 0.015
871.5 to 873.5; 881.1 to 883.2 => 0.011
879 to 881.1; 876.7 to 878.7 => 0.016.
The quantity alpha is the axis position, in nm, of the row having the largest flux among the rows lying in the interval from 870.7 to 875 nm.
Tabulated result 872.064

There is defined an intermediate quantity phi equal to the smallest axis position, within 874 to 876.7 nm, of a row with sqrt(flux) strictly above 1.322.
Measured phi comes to 876.089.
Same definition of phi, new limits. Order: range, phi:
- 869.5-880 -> 870.058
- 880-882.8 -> 880.133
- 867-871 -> 870.058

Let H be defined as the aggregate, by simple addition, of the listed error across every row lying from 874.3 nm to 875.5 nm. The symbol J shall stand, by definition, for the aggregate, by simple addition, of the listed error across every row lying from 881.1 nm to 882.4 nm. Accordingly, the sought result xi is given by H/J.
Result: 1.02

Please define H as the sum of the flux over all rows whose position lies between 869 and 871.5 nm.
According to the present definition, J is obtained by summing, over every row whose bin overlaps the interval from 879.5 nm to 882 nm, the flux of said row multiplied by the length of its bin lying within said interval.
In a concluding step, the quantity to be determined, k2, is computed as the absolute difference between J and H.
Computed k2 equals 6.1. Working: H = 10.3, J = 4.23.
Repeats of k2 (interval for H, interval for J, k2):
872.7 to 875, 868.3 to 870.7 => 6.2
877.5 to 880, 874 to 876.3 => 6.5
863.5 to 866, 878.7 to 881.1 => 6.5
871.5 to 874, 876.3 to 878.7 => 6.1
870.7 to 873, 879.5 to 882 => 6.0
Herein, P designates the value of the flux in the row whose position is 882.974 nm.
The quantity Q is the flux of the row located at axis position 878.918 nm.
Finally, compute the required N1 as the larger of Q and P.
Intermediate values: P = 1.52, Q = 1.767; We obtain 1.77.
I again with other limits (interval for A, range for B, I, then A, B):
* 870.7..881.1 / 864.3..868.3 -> 0.022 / 1.72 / 1.69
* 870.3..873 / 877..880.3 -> 0.040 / 1.72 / 1.76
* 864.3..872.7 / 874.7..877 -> 0.025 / 1.68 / 1.70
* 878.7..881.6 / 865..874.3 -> 0.019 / 1.72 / 1.70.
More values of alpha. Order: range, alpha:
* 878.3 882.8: 879.322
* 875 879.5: 877.704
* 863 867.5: 864.068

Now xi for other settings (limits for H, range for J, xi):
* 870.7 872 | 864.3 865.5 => 0.79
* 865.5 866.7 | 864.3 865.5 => 1.19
